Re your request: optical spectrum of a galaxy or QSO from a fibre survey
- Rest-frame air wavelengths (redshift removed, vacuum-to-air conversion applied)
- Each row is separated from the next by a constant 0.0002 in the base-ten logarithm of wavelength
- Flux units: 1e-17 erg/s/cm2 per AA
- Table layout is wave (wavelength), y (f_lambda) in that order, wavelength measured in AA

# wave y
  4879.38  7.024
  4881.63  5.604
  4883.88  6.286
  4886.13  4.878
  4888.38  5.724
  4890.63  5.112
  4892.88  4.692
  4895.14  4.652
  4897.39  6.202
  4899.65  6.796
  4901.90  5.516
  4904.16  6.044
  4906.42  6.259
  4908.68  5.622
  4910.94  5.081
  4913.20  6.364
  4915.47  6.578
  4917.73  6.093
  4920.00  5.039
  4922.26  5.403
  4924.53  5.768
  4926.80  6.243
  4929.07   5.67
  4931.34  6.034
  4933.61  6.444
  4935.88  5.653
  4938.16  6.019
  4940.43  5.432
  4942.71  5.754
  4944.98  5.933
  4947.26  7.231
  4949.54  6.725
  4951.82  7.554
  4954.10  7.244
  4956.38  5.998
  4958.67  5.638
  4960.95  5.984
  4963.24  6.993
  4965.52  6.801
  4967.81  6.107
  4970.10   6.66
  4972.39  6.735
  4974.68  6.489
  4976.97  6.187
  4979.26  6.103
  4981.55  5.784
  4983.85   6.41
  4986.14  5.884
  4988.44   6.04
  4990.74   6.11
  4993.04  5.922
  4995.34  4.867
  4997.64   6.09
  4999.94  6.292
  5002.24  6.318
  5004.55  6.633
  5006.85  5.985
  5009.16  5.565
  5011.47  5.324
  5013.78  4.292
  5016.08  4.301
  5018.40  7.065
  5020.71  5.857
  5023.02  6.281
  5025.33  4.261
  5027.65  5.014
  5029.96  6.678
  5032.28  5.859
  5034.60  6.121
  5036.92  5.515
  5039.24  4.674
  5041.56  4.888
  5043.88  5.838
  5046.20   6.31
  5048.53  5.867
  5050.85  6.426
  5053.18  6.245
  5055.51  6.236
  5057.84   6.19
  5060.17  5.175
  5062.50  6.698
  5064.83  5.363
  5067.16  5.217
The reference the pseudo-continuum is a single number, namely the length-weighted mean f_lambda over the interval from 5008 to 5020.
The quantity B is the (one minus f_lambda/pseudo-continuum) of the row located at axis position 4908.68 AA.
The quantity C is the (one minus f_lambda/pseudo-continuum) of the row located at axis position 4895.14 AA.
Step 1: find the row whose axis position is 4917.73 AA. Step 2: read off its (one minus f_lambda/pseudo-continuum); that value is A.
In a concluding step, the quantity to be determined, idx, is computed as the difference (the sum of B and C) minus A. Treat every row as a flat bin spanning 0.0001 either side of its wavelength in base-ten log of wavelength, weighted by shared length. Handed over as 0.22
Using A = -0.144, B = -0.06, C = 0.13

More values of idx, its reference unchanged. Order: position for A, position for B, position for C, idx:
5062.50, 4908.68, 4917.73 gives 0.06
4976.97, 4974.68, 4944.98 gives -0.17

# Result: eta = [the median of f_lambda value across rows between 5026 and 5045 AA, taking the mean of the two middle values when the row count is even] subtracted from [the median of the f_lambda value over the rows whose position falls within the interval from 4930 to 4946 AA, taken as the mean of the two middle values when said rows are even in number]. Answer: 0.3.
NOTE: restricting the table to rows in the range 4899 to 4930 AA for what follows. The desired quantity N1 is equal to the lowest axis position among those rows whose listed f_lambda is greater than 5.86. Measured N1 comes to 4899.65 AA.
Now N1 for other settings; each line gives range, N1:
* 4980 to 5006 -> 4983.85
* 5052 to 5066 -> 5053.18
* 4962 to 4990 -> 4963.24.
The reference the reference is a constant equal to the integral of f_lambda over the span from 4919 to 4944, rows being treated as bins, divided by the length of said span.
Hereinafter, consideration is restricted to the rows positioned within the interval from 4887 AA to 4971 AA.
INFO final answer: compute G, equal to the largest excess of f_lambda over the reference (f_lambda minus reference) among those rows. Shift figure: 1.8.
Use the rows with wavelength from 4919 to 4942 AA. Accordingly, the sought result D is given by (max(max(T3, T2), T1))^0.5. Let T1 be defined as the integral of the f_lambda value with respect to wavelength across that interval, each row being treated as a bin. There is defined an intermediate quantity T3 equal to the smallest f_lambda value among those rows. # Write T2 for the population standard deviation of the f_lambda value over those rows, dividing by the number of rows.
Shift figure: 11.5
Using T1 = 133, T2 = 0.40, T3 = 5.039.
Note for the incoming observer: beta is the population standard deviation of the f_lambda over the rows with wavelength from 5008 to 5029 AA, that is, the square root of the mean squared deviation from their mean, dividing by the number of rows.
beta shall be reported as 0.92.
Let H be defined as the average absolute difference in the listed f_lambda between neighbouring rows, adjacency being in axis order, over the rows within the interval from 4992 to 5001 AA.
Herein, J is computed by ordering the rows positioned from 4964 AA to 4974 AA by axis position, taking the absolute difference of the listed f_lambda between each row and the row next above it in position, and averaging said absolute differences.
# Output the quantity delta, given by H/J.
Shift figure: 1.9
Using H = 0.8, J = 0.44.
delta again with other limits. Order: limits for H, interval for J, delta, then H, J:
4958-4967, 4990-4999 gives 0.6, 0.5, 0.82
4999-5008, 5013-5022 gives 0.2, 0.3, 1.33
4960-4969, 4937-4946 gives 1.7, 0.6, 0.36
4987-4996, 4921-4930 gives 0.9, 0.4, 0.47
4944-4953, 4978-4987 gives 1.8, 0.9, 0.49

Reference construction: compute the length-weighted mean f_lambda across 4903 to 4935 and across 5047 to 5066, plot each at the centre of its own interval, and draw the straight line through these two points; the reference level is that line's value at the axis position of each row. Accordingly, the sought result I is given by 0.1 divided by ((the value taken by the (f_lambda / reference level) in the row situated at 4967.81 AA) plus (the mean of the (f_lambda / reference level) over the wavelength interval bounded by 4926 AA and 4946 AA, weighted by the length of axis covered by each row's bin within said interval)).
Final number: 0.0494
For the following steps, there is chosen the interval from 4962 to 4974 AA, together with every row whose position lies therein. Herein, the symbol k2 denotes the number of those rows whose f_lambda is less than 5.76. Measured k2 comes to 0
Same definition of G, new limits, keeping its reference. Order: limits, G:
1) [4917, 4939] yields 0.7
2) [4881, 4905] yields 1.0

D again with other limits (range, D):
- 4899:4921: 11.4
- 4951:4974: 12.3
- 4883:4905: 11.1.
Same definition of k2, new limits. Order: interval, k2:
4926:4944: 4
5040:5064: 2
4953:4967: 1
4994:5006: 1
